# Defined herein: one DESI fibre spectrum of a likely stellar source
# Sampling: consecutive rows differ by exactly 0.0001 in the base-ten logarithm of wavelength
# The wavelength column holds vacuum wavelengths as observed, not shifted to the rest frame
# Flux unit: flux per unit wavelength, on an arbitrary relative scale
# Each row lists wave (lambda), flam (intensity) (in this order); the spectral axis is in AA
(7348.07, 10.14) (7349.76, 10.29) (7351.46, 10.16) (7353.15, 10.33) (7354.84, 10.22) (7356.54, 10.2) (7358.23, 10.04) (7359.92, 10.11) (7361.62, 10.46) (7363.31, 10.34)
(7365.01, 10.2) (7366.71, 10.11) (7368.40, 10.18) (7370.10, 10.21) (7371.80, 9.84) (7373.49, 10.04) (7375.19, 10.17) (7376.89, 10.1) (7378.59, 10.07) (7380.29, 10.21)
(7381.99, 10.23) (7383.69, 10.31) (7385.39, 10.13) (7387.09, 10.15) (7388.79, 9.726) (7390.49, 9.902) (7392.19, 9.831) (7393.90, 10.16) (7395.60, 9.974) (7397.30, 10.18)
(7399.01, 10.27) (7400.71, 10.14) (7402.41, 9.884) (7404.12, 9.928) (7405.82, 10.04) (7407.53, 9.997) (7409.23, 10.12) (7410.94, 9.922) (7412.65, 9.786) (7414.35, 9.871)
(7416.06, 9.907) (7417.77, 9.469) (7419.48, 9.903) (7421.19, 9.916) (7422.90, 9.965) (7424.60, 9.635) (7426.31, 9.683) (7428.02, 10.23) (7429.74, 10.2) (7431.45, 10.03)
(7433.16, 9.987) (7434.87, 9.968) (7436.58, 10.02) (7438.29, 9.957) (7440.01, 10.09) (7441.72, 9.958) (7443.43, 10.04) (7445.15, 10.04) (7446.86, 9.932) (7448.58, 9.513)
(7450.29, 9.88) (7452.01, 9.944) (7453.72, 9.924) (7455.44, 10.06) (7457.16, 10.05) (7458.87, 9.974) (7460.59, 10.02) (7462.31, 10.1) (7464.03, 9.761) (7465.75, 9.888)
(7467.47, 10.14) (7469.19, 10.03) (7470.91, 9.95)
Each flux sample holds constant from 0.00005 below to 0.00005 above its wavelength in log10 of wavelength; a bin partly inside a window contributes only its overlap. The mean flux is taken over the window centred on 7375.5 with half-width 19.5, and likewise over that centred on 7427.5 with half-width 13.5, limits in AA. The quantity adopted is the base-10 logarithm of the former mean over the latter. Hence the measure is 0.0083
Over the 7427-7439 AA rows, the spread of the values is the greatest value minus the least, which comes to 0.27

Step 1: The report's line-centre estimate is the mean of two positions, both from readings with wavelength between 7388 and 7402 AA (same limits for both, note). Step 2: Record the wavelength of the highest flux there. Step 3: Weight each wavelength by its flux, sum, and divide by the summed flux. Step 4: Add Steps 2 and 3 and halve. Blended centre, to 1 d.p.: 7396.9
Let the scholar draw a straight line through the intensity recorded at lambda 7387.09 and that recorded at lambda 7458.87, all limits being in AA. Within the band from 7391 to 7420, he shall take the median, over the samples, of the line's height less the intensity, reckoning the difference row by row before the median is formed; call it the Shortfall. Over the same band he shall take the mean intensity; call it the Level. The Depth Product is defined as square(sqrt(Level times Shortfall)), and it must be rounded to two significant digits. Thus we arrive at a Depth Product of 1.7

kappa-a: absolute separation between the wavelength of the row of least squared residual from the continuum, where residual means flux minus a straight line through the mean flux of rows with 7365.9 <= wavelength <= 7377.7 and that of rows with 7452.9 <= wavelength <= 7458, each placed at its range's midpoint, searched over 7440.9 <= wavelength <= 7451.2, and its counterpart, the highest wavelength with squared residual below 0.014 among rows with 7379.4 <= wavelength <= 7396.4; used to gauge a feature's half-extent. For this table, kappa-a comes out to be 47.8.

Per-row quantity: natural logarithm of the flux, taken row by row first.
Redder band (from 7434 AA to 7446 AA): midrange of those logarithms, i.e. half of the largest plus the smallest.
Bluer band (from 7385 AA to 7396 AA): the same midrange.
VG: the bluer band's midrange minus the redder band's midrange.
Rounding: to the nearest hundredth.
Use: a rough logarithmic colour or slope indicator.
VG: -0.01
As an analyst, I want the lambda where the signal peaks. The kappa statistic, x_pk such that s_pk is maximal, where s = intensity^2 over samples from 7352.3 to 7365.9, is 7361.62 AA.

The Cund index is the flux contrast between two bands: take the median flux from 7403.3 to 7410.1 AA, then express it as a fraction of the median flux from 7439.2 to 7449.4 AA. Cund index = 1.00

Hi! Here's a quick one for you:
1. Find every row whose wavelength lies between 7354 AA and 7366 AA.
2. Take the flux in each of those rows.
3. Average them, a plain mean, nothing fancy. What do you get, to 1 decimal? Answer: 10.2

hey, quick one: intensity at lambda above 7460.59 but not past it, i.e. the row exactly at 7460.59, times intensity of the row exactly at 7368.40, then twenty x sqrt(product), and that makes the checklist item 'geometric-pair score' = 202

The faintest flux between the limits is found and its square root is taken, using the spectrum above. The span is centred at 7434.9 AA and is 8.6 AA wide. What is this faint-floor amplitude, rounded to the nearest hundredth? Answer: 3.16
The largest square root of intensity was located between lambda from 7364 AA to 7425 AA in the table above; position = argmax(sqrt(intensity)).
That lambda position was 7383.69 AA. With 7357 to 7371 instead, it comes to 7361.62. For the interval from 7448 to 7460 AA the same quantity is 7455.44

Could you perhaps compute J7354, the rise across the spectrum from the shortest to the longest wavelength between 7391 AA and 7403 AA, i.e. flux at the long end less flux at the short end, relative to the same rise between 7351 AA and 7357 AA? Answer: 1.3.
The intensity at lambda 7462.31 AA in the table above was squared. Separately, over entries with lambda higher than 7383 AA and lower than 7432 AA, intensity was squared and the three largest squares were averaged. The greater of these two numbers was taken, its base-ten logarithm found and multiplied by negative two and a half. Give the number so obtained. -5.058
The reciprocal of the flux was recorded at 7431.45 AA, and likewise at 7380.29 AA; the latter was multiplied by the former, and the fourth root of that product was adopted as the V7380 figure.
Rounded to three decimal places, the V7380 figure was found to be 0.314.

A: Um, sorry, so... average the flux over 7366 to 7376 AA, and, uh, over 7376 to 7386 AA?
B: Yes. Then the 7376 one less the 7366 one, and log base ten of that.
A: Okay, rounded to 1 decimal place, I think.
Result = -1.1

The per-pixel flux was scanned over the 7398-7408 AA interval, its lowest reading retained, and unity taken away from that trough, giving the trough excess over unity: 8.88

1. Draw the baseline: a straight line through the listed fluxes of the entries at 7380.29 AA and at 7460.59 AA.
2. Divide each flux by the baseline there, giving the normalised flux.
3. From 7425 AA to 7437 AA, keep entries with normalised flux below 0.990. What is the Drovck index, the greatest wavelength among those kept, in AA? 7434.87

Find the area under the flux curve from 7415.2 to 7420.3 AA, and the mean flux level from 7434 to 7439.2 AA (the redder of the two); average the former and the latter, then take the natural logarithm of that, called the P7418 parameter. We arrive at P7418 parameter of 3.40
